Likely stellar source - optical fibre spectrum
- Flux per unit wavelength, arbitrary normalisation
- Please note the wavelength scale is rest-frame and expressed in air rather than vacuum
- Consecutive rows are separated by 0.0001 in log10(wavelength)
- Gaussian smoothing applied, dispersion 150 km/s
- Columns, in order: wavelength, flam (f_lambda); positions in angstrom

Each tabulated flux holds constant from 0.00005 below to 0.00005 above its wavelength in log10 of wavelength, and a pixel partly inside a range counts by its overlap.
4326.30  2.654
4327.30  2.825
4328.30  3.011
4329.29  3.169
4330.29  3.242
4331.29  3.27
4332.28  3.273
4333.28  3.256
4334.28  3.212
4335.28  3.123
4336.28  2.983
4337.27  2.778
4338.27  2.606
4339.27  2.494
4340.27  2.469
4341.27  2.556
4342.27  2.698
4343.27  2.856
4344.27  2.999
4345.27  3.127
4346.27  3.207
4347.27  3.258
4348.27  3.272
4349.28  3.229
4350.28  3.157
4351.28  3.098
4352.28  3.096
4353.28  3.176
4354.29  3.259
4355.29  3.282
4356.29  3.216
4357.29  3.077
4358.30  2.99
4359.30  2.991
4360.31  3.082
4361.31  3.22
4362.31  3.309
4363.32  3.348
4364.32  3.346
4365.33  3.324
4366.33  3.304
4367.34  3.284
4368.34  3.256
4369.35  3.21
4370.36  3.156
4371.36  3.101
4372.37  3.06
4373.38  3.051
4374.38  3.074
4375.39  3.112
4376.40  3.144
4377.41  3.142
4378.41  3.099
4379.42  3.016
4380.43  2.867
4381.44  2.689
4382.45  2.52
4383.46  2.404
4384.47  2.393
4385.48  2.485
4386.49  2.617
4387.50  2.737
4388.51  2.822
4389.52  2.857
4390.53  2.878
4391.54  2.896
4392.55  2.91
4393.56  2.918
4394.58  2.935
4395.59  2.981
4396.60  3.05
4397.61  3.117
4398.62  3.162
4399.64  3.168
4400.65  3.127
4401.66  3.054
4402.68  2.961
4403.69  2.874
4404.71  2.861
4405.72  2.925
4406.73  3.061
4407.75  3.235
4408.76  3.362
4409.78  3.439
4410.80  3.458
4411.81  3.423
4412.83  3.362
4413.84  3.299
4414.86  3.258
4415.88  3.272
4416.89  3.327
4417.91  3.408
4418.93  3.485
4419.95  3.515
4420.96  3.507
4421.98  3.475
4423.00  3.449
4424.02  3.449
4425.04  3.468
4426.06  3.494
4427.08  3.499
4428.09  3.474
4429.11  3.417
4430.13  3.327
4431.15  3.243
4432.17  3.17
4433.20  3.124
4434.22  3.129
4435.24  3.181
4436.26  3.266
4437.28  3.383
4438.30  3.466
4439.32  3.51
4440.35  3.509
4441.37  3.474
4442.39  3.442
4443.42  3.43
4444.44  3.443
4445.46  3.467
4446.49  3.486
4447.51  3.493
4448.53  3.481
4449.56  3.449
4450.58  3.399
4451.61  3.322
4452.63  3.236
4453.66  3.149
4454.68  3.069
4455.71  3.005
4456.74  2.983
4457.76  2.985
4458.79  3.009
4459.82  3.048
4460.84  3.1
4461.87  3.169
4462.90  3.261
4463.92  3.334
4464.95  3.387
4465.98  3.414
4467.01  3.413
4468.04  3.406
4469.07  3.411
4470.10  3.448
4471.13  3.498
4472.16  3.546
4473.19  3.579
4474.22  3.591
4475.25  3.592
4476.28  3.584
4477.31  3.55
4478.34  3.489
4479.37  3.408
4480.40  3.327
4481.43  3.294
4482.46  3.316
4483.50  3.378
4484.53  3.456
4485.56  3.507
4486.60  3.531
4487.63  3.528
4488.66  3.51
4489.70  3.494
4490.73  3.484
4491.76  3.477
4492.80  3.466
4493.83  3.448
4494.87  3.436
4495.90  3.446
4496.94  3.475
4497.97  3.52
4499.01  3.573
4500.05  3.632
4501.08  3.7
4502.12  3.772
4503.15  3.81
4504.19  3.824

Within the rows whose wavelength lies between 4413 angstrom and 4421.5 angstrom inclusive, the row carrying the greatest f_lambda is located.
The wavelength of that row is 4419.95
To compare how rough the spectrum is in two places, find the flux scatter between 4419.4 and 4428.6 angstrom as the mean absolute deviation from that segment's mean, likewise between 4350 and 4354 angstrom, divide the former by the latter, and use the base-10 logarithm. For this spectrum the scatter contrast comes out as -0.24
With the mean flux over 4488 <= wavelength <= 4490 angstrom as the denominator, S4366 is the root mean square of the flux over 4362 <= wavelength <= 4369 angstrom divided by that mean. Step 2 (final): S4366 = 0.95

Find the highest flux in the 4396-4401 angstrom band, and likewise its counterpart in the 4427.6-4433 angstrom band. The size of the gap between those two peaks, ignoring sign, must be 0.31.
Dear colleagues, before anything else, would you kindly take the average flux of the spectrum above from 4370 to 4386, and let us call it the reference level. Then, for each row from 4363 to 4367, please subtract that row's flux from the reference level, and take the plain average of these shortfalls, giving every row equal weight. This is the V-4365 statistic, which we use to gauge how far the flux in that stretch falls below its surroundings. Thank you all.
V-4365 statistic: -0.44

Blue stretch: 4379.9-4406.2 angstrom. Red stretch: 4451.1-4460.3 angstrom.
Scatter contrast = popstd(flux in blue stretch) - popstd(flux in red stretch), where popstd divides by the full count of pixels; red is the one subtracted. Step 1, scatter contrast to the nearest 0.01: 0.10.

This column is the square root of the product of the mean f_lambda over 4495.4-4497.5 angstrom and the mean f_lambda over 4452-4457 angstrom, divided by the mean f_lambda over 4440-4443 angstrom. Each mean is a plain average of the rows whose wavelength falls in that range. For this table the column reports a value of 0.94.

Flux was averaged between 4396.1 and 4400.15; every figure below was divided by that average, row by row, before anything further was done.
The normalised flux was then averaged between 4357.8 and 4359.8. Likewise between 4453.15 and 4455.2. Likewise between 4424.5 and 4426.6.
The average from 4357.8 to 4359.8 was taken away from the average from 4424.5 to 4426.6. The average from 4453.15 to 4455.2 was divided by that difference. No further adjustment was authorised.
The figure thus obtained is 6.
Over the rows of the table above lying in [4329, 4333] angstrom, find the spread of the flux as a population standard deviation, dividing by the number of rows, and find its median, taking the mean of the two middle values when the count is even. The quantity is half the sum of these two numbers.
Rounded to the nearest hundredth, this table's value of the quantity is 1.65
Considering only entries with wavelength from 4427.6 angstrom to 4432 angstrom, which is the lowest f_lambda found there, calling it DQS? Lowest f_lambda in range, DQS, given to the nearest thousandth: 3.243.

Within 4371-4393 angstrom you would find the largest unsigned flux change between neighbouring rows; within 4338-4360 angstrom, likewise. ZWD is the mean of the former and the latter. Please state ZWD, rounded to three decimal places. 0.168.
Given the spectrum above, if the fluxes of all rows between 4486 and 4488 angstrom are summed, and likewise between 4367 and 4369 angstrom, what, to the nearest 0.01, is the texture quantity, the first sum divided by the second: 1.08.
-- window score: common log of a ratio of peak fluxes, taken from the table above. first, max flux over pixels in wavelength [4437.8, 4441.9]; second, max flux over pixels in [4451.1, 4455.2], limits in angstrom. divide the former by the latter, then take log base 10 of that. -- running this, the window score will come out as 0.02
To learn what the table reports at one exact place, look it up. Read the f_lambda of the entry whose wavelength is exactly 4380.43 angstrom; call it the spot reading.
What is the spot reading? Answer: 2.867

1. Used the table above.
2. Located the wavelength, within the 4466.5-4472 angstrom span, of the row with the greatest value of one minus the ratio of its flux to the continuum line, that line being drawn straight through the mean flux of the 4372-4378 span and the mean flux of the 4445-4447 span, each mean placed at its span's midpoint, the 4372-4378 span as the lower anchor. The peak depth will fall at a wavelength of 4469.07 angstrom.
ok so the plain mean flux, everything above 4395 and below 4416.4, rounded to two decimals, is 3.16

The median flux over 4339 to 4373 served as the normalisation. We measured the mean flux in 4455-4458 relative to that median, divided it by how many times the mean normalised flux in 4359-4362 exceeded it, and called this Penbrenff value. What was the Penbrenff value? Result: 0.91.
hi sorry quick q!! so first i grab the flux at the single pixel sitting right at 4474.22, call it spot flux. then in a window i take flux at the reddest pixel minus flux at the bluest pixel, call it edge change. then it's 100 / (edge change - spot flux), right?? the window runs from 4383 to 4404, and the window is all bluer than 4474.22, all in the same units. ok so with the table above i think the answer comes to -32.0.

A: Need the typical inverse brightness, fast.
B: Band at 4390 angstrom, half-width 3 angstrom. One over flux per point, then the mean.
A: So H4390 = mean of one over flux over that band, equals 0.351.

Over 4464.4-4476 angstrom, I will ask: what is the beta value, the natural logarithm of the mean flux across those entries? 1.25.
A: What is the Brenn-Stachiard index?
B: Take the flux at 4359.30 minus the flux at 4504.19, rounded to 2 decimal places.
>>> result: -0.83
